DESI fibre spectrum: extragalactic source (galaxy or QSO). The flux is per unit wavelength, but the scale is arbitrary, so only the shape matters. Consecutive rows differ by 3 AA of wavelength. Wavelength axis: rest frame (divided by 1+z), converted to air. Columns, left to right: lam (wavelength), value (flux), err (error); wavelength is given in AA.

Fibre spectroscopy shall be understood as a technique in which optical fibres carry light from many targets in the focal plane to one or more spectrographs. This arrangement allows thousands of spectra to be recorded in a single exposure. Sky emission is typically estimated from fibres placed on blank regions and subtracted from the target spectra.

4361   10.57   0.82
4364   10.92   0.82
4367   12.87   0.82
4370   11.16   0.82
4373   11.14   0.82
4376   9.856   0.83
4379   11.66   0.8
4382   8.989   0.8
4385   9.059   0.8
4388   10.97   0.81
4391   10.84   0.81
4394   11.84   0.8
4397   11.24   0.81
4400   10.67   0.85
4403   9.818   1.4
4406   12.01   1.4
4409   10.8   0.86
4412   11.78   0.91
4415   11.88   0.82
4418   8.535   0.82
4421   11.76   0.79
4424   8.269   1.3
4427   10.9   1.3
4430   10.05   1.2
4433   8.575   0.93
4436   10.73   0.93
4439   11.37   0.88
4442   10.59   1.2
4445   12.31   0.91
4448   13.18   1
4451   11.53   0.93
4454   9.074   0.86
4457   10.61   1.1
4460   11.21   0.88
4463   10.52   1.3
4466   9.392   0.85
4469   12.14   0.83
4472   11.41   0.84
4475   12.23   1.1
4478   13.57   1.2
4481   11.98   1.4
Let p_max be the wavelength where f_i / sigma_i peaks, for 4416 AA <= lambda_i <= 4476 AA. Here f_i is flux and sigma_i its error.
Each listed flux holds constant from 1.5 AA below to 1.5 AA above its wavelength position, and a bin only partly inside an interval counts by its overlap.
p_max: 4421 AA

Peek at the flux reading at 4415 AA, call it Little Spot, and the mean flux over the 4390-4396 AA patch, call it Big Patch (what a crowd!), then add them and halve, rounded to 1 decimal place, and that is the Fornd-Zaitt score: 11.6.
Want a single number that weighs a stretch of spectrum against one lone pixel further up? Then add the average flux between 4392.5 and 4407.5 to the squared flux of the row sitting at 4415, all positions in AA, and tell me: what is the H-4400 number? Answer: 152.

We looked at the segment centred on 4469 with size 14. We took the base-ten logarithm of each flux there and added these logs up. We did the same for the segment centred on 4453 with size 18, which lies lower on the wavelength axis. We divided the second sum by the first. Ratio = 1.2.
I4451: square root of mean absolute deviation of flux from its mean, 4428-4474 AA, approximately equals 0.98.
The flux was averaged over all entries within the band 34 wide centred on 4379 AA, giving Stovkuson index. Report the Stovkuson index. 10.8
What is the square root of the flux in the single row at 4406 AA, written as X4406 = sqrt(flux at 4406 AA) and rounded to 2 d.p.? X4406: 3.47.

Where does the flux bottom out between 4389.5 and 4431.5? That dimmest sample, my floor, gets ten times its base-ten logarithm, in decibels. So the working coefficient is 9.17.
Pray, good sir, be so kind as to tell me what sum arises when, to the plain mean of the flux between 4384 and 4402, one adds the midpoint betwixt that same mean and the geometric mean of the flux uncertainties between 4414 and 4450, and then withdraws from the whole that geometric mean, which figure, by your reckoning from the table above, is 15.7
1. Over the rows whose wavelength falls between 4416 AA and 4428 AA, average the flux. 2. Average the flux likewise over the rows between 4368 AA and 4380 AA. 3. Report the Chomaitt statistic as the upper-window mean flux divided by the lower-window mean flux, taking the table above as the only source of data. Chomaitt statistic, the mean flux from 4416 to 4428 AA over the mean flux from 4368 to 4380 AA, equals 0.90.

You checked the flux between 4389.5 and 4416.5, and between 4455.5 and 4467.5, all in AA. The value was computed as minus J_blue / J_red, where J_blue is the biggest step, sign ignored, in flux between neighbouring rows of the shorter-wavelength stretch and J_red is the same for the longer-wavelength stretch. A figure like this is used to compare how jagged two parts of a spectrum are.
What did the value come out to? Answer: -1.94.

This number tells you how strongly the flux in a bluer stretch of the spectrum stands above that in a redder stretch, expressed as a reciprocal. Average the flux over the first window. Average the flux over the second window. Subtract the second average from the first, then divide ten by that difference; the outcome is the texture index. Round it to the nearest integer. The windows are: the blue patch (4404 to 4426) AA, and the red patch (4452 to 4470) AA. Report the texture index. 44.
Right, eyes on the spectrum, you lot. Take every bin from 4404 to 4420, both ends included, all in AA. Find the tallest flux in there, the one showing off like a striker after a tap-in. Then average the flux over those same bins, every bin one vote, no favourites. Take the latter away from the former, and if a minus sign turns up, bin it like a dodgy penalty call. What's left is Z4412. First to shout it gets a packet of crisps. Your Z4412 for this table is 1.0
